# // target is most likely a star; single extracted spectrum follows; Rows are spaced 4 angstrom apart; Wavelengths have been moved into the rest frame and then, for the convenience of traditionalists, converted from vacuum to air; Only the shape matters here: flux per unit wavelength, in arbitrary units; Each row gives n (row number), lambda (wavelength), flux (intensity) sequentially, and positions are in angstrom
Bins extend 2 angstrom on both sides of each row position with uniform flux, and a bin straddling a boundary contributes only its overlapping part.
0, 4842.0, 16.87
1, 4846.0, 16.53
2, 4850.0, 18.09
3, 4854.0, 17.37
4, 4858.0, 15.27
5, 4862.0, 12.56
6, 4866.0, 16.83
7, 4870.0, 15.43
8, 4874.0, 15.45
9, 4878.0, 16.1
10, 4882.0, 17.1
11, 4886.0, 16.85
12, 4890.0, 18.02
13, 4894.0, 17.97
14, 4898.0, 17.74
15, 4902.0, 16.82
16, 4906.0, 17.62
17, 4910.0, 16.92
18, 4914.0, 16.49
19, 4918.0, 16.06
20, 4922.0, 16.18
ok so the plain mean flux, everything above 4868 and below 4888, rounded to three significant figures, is 16.2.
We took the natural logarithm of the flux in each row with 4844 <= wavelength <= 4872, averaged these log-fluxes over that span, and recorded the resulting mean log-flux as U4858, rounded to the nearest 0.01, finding 2.77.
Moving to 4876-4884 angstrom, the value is 2.81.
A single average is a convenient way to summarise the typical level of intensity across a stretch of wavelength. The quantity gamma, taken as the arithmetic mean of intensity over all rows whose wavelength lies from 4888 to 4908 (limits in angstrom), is 17.6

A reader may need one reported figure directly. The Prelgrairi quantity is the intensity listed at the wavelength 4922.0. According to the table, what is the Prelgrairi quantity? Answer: 16.18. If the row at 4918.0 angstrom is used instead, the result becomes 16.06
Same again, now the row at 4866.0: 16.83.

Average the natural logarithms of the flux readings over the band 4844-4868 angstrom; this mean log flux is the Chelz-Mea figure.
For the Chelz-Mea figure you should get 2.77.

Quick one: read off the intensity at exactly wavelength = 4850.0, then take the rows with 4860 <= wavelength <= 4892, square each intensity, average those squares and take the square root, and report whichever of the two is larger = 18.1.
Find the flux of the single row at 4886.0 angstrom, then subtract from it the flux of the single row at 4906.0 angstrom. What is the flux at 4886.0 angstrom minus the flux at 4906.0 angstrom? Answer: -0.8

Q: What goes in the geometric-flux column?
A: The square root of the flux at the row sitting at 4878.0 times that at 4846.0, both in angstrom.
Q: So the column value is 16.3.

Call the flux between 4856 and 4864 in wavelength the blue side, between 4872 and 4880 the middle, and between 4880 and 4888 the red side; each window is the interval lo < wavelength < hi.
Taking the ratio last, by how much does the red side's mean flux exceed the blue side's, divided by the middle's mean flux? 0.19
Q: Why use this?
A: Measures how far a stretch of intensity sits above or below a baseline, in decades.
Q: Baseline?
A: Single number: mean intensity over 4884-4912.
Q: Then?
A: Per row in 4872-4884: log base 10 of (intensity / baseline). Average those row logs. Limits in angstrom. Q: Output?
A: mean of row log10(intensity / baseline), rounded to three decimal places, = -0.031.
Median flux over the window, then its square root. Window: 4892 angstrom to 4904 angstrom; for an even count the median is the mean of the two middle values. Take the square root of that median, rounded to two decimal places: 4.21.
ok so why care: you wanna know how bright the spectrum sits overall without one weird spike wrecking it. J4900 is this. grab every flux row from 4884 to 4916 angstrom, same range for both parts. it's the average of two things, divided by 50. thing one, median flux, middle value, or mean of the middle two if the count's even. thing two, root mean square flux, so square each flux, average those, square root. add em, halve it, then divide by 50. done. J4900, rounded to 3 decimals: 0.346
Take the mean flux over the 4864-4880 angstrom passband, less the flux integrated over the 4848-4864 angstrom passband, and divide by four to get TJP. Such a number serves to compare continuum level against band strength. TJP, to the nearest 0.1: -59.3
